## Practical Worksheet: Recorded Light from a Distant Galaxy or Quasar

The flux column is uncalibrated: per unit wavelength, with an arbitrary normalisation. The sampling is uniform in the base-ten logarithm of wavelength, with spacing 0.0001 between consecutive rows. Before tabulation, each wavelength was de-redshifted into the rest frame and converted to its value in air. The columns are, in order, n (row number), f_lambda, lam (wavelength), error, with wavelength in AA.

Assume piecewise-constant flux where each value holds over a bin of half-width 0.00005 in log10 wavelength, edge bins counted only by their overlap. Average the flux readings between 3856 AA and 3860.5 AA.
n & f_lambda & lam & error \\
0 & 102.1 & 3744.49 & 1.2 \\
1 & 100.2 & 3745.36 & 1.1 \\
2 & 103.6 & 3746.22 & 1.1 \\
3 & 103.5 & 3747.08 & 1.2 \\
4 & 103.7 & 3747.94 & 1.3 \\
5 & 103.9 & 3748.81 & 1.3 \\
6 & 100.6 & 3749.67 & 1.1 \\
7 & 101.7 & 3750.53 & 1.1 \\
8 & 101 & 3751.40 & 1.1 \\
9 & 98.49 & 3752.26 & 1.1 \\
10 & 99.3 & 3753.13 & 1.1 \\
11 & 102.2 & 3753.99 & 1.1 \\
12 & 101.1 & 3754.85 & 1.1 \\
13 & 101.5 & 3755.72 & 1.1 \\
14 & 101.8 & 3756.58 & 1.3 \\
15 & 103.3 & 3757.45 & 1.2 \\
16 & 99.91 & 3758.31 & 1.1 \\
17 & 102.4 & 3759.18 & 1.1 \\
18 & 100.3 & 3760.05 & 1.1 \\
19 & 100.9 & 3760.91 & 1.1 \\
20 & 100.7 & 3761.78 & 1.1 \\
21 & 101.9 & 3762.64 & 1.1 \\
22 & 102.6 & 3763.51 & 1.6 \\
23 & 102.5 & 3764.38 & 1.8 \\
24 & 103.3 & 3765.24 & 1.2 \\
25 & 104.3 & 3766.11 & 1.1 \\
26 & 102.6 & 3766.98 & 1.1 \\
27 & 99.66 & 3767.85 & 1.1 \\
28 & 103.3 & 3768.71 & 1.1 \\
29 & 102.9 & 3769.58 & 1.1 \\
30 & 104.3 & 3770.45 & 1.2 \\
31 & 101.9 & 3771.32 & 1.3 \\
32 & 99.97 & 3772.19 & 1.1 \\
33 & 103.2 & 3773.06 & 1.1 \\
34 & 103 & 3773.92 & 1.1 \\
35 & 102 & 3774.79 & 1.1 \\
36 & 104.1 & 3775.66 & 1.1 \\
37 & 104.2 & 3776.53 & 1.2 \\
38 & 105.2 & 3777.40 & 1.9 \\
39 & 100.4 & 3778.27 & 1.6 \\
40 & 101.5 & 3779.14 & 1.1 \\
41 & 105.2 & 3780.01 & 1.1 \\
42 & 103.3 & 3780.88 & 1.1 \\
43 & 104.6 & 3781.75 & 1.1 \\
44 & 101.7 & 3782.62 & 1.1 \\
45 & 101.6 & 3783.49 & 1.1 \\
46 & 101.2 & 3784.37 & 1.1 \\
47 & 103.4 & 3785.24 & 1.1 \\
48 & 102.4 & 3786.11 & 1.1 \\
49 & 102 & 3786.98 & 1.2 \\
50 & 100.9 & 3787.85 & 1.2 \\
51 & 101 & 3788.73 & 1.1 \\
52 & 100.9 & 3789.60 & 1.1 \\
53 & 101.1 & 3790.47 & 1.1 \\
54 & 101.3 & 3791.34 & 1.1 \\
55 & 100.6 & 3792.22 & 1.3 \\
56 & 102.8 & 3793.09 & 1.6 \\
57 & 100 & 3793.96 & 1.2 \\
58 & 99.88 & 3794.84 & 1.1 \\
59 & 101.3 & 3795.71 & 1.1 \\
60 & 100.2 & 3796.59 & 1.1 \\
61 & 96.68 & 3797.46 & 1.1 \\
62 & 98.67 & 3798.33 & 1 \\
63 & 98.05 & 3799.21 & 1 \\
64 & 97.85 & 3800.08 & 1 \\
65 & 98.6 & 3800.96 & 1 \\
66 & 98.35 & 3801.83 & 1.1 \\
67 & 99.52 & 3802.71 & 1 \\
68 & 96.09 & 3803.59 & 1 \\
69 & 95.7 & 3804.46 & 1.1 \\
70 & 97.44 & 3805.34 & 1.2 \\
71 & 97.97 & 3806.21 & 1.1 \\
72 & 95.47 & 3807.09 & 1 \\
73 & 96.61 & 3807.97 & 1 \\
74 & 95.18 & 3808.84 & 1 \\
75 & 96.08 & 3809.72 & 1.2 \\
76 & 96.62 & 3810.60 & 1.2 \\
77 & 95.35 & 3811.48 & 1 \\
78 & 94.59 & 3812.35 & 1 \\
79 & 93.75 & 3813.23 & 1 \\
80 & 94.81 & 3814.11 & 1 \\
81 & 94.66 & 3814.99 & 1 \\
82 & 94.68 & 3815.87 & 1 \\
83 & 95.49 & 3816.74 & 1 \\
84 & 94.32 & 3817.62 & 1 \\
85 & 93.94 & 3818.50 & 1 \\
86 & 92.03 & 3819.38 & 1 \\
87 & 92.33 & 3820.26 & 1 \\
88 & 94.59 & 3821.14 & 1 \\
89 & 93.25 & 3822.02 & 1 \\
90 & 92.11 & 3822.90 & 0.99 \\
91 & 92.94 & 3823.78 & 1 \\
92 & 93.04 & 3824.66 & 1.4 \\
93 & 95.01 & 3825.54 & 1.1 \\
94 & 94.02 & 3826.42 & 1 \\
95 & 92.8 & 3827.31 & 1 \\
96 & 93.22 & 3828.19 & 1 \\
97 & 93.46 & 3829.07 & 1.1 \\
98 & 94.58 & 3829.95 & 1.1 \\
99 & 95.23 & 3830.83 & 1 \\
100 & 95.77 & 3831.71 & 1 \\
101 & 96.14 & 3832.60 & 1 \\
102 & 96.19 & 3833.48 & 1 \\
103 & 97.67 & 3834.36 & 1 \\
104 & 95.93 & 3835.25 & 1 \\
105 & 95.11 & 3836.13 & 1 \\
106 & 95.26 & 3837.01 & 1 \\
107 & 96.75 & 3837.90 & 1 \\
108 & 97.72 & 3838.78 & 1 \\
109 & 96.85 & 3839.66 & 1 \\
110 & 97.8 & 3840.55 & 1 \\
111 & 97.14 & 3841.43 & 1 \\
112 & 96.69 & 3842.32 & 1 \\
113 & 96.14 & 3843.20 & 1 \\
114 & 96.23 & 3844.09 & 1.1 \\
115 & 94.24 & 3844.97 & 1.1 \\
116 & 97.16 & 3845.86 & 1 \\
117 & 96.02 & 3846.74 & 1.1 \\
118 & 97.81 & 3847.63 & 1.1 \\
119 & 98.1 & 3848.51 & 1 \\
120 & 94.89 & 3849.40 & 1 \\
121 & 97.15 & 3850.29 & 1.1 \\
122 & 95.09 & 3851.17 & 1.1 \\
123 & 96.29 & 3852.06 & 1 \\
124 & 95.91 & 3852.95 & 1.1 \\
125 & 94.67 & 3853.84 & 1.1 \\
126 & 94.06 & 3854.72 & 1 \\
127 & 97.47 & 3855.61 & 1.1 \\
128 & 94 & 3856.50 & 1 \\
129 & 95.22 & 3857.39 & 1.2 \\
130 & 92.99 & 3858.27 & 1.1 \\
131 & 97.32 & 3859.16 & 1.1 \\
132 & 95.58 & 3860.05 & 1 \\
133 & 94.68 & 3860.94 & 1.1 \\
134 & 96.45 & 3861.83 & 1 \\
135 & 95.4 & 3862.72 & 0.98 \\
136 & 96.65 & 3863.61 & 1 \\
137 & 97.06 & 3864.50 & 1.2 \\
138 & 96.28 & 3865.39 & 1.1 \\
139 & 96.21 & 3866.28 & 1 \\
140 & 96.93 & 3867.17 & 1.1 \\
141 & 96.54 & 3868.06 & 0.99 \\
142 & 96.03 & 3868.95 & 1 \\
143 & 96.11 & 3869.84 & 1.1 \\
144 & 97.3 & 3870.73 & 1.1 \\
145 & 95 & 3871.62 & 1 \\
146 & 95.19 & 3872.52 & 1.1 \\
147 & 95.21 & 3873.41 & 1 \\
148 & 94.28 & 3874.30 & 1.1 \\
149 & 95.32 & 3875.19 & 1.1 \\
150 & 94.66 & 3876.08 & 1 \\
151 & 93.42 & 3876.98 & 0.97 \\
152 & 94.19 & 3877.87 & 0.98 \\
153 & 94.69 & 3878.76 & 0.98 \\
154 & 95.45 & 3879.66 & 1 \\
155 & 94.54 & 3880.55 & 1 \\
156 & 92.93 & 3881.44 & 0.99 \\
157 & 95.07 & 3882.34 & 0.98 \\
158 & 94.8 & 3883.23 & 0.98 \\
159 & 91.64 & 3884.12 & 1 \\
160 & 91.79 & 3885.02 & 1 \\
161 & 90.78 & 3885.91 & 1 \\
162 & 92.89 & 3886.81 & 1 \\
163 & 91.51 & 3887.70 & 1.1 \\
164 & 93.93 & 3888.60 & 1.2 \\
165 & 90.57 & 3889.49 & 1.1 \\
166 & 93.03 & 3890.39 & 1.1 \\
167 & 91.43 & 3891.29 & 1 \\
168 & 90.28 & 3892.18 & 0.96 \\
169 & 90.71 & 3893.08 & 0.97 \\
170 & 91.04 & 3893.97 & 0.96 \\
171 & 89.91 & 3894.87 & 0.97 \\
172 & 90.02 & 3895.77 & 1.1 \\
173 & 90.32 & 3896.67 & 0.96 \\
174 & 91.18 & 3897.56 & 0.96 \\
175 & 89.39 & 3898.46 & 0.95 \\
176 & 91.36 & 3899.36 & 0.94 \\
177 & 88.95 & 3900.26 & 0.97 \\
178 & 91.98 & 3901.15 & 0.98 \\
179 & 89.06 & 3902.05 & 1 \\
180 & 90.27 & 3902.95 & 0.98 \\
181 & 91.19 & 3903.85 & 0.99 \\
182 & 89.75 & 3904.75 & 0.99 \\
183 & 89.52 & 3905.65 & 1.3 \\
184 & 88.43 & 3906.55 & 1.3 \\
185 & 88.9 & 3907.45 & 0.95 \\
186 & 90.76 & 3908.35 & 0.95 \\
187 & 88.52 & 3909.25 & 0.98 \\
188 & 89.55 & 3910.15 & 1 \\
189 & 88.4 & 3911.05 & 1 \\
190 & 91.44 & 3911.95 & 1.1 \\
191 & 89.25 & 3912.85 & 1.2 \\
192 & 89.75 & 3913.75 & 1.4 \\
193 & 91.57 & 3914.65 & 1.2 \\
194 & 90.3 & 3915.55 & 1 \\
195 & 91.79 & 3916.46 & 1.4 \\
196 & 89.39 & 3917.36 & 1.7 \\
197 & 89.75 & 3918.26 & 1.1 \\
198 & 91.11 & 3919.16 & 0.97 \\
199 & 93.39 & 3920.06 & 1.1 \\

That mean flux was 95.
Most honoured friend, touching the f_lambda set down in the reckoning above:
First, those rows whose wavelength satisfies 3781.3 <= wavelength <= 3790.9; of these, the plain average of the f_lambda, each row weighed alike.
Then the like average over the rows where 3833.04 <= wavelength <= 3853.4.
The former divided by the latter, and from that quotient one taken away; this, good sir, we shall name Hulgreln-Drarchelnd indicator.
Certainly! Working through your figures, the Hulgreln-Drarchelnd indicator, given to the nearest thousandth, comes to 0.057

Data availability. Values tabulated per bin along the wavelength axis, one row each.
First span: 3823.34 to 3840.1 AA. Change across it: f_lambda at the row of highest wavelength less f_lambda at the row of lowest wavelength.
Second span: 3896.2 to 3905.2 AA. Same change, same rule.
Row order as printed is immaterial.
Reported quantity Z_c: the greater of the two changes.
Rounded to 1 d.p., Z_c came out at 3.9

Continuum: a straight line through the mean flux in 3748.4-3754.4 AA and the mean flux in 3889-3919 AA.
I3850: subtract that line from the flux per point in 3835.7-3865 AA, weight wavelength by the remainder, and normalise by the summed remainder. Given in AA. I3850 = 3851.5 AA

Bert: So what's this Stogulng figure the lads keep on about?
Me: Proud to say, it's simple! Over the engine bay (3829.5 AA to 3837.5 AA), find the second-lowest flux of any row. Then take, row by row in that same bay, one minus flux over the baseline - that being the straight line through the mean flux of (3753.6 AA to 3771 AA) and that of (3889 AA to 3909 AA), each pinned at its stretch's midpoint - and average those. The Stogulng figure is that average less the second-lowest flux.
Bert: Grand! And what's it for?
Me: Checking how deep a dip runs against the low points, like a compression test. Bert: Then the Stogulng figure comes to -95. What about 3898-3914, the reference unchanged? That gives -88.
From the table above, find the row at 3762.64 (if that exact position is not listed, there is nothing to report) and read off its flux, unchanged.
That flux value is 101.9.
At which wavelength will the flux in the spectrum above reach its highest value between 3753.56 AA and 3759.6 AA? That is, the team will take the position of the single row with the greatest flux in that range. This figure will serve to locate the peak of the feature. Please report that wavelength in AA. 3757.45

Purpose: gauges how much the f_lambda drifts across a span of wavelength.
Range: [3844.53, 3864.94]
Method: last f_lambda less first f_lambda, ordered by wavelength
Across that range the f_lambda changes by 2.8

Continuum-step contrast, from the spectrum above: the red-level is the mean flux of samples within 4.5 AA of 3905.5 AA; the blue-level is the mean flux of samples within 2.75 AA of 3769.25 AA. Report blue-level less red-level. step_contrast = 13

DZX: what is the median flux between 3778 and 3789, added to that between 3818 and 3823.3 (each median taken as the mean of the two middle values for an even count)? 194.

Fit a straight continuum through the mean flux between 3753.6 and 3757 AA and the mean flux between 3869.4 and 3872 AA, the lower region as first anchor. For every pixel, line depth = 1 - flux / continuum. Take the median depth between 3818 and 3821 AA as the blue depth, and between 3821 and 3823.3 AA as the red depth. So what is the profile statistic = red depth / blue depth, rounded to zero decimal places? 1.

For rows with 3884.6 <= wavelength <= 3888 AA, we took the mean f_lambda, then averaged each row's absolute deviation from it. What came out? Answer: 0.60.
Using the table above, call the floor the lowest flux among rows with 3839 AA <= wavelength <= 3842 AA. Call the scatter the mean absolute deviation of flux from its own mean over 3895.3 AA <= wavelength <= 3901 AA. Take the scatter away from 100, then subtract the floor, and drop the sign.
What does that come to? 2.4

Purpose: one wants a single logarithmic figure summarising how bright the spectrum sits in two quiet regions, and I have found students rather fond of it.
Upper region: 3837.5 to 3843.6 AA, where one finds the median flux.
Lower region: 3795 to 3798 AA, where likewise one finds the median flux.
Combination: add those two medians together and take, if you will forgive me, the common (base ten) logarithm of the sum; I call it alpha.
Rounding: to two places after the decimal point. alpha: 2.29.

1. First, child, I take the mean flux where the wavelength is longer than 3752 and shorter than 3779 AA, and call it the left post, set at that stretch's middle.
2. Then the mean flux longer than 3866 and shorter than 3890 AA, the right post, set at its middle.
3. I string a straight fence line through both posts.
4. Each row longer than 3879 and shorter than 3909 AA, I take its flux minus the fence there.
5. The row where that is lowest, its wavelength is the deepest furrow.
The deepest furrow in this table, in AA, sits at 3906.55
